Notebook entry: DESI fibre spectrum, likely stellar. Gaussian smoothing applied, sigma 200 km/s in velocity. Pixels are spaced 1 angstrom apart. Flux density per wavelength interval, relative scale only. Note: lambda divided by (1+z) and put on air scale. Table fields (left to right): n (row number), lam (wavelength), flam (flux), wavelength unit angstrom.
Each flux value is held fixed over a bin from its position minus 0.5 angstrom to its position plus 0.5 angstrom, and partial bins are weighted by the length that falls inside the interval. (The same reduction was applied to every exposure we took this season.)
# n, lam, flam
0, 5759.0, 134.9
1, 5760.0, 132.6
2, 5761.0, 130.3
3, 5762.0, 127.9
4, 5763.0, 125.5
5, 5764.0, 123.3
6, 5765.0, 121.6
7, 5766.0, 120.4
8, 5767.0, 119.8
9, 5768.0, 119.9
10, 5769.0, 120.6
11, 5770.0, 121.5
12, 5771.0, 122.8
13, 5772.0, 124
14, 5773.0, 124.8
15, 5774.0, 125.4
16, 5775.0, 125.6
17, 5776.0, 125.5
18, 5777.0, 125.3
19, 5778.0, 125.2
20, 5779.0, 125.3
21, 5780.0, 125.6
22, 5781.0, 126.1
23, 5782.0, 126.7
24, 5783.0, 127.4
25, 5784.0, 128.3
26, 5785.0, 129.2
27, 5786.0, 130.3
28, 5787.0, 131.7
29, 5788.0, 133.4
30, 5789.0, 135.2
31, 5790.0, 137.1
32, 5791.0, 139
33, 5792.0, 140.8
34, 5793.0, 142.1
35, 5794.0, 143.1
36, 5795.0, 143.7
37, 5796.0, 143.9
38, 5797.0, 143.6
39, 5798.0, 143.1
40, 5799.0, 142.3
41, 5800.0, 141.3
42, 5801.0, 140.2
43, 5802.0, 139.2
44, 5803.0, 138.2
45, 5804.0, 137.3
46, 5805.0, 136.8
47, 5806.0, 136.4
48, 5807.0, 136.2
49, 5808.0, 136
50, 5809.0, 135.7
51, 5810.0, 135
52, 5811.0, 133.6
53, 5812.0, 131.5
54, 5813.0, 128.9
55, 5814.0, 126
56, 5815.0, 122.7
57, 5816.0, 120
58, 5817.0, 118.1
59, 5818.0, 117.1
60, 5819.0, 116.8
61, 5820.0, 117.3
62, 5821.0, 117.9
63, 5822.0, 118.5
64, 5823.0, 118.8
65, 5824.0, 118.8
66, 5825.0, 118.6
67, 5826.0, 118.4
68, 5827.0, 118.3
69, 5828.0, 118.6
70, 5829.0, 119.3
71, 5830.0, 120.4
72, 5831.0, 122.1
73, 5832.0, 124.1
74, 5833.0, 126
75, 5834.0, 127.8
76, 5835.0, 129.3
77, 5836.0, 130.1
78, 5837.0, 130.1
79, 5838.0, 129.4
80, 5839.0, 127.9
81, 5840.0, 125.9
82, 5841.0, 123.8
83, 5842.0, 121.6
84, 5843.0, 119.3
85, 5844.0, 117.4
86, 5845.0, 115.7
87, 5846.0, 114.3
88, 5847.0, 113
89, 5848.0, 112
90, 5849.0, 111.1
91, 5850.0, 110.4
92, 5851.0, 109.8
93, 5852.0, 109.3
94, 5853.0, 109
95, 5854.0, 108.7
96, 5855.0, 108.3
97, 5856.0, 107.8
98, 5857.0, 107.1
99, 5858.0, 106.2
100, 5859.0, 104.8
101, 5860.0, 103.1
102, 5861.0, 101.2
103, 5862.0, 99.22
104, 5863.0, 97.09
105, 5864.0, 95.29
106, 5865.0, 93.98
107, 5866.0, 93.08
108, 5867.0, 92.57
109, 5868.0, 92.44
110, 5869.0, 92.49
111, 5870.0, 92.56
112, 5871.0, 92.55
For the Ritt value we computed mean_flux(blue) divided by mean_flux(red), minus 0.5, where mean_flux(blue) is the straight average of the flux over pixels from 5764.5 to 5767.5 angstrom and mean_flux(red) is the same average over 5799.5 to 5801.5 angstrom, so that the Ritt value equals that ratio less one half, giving 0.36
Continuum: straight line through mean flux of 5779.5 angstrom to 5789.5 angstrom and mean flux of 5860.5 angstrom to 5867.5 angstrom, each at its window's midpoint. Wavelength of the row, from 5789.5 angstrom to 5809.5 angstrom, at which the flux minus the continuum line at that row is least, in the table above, 5790.0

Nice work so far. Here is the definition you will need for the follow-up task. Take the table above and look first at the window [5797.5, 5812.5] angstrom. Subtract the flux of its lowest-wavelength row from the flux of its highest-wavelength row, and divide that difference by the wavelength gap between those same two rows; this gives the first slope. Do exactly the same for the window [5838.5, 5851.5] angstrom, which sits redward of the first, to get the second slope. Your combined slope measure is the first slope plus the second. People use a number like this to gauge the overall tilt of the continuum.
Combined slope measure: -2.3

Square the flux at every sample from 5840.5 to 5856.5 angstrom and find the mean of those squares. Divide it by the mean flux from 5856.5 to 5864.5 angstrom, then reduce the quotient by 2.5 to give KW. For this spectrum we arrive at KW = 124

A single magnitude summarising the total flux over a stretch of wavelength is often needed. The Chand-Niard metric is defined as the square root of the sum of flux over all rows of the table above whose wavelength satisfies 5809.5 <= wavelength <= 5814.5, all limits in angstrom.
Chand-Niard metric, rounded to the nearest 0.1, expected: 25.6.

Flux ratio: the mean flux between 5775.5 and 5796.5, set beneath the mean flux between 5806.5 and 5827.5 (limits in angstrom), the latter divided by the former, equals 0.935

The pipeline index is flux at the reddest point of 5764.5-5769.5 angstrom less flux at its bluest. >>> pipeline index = -1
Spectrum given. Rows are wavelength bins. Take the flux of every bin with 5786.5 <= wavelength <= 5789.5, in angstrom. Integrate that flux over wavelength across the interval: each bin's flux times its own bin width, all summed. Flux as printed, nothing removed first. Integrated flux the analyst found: 400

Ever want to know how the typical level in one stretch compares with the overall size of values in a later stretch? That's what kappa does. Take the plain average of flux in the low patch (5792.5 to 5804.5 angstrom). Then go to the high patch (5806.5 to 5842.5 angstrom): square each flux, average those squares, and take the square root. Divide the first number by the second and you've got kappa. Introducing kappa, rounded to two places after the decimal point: 1.14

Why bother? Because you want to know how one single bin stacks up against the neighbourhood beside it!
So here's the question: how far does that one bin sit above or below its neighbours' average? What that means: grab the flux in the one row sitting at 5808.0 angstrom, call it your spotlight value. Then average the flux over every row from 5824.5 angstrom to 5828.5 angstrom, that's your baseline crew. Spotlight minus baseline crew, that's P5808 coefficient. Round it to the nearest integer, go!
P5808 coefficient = 18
